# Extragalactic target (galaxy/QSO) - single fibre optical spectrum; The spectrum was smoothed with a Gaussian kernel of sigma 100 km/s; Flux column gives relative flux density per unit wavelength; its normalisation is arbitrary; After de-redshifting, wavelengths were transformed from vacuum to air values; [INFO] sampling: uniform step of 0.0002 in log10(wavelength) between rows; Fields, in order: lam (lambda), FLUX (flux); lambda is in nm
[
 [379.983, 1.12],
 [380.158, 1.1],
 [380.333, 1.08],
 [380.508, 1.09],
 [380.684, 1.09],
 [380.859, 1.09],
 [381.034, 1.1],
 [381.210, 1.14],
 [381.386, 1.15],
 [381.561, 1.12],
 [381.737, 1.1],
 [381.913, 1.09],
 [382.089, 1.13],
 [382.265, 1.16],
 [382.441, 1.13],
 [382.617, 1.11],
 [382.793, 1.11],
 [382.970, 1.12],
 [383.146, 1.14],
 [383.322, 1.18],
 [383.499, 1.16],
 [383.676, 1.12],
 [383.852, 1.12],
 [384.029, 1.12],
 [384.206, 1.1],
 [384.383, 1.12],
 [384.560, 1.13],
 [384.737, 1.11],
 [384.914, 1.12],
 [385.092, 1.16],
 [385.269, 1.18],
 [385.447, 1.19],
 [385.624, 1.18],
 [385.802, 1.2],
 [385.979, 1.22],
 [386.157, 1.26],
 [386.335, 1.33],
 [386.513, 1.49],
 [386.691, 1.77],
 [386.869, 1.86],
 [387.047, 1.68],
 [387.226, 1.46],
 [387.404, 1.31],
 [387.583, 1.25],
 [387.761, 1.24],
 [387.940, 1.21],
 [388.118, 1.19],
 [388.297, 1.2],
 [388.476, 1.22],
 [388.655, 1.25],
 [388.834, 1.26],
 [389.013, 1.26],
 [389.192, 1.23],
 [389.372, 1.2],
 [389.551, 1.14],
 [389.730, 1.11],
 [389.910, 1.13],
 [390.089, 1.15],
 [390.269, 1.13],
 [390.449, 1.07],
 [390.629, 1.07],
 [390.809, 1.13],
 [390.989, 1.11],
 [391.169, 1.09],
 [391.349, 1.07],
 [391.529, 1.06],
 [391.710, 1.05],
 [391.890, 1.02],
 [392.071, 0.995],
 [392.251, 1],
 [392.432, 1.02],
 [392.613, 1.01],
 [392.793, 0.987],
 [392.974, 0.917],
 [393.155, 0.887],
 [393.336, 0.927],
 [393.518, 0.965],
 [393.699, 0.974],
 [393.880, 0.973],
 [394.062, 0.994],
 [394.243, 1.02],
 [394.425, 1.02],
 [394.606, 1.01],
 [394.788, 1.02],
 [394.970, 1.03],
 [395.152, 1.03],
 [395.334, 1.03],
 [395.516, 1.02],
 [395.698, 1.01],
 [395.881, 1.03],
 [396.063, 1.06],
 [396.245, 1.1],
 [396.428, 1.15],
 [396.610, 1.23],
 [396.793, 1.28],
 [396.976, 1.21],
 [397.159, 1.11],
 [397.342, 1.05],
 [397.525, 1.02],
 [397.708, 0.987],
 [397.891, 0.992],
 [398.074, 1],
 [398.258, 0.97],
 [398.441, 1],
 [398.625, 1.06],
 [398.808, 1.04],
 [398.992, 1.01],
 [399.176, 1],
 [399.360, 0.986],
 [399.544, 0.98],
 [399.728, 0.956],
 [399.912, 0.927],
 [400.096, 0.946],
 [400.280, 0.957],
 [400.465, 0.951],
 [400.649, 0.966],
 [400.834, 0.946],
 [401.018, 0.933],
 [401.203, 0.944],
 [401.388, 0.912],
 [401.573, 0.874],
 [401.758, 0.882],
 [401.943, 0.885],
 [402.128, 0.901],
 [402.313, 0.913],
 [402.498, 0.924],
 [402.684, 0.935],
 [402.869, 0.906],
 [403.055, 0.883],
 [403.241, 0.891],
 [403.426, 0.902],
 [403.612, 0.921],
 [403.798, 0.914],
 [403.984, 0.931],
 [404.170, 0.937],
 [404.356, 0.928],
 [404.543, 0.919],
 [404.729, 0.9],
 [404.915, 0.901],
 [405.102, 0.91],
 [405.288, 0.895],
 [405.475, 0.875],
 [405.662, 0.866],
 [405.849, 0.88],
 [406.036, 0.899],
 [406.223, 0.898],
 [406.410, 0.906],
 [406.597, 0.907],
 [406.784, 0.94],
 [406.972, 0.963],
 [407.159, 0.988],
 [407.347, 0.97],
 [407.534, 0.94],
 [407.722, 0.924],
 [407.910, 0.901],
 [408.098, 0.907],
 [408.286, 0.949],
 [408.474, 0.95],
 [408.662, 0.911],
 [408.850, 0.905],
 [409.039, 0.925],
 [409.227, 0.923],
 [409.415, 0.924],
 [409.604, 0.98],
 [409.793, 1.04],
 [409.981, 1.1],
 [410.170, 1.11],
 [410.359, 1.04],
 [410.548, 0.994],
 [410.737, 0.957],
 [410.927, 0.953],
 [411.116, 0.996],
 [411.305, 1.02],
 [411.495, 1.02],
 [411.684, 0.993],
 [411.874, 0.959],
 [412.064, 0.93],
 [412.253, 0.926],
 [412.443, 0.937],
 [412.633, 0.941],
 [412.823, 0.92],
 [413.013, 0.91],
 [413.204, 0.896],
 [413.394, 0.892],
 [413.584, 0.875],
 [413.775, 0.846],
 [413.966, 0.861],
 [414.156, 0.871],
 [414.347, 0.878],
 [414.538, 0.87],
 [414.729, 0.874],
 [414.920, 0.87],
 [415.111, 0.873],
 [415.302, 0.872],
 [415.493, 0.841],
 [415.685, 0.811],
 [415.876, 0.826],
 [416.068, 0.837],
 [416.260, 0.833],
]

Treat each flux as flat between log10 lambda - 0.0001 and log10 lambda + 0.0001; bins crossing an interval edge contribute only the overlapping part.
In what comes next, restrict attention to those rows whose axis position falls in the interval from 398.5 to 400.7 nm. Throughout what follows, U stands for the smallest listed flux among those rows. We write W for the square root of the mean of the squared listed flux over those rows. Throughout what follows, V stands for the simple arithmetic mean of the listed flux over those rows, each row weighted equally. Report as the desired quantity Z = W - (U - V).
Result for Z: 1.04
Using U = 0.927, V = 0.98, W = 0.98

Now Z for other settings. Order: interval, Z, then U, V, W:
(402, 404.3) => 0.94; 0.883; 0.91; 0.91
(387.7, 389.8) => 1.31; 1.11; 1.21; 1.21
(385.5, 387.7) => 1.67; 1.18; 1.42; 1.44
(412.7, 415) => 0.91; 0.846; 0.88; 0.88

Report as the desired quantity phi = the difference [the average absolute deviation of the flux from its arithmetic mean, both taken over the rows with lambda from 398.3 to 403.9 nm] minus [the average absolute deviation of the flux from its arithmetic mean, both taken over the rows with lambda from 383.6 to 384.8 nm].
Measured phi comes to 0.030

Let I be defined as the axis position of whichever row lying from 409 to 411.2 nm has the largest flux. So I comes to 410.170 nm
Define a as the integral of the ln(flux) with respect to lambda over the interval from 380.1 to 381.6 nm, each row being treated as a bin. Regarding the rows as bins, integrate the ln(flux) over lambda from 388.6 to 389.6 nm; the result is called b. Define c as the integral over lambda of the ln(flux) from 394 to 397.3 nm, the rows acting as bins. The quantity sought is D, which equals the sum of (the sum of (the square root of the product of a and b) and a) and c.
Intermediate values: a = 0.2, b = 0.20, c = 0.2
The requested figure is 0.6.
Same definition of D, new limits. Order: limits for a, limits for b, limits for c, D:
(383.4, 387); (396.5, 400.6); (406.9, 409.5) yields 0.9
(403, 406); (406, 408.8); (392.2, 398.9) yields 0.1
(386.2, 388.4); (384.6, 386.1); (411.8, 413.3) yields 1.0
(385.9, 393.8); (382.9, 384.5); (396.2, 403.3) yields 1.6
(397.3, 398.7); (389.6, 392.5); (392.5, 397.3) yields 0.2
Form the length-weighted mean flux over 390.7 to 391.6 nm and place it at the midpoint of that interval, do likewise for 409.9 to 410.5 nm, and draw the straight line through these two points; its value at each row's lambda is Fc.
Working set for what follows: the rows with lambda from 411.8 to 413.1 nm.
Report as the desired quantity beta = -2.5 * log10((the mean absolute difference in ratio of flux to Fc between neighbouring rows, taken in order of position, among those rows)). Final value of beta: 4.8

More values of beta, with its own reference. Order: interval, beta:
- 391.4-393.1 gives 4.1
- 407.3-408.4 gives 4.2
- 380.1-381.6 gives 4.7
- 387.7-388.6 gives 4.3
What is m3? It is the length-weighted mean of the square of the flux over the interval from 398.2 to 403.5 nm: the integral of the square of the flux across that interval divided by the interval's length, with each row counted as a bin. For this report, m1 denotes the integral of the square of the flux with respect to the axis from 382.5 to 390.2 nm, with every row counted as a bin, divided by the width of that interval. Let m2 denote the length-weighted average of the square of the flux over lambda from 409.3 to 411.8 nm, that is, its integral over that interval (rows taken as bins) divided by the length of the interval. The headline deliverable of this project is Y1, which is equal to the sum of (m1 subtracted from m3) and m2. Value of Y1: 0.4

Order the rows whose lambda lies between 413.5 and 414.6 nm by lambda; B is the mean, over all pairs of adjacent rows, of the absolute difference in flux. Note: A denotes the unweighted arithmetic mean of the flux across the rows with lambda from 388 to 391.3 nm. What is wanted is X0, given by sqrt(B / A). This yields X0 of 0.109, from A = 1.16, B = 0.0138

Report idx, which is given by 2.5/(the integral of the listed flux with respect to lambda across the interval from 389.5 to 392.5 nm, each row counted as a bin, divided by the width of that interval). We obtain 2.32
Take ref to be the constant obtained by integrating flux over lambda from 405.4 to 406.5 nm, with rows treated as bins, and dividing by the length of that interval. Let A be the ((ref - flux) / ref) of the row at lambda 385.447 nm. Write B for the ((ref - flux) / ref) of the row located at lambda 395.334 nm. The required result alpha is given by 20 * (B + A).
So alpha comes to -10.0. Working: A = -0.34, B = -0.16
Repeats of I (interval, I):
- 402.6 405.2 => 404.170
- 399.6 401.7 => 400.649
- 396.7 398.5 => 396.793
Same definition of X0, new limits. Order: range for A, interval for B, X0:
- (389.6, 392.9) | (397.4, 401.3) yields 0.136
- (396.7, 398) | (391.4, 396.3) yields 0.132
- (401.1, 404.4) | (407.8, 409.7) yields 0.145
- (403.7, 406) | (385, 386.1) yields 0.133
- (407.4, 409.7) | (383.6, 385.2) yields 0.127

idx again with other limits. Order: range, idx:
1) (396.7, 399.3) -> 2.38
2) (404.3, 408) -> 2.73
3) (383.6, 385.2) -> 2.23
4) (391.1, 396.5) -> 2.46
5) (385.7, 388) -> 1.78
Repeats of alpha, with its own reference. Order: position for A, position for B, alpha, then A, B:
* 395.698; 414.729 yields -2.5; -0.14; 0.01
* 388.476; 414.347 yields -7.3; -0.38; 0.01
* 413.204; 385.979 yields -7.7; -0.01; -0.38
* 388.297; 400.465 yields -8.5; -0.35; -0.07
